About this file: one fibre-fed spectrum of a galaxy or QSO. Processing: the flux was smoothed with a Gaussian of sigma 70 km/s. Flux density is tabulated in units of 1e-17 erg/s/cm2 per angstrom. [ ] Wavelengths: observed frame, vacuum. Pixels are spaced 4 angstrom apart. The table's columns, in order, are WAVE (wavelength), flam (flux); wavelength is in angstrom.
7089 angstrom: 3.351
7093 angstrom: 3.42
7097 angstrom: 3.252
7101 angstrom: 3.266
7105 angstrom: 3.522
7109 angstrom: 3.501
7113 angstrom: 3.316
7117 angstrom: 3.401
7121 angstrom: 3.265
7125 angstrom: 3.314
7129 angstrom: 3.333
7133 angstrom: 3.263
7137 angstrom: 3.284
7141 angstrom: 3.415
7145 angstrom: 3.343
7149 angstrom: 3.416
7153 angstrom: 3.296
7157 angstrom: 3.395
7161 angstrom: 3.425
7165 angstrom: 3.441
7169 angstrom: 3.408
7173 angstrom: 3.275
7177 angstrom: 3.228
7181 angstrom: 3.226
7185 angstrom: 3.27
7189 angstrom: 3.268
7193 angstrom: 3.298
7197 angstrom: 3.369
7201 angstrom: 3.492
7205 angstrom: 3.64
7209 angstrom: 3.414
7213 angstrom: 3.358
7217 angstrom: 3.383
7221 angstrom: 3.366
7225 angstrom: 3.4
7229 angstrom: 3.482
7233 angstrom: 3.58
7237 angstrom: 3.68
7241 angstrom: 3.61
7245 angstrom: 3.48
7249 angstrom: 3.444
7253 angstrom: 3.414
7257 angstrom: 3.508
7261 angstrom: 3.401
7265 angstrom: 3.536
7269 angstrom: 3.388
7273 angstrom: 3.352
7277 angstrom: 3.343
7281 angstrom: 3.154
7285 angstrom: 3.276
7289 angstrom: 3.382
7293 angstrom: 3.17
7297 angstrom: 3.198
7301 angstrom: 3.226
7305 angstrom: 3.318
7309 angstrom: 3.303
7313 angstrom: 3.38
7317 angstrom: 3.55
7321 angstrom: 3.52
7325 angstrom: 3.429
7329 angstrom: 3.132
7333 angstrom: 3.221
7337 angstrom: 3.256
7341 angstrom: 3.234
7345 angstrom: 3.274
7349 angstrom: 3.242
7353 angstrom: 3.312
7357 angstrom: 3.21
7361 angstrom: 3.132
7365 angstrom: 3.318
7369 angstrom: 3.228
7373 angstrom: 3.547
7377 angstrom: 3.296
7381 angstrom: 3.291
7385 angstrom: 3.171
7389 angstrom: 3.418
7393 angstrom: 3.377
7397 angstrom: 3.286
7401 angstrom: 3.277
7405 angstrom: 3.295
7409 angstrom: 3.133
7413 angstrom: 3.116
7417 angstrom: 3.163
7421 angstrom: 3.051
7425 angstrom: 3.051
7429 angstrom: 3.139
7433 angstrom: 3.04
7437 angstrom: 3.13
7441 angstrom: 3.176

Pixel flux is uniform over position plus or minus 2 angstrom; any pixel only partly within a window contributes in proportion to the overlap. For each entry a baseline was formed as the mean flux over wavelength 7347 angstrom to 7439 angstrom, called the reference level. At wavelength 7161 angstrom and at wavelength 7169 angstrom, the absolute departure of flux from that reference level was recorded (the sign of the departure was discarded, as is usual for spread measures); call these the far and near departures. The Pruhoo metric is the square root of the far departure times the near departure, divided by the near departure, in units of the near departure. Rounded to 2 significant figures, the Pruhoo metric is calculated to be 1.0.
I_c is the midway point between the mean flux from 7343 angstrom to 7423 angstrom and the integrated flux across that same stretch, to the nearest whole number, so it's 132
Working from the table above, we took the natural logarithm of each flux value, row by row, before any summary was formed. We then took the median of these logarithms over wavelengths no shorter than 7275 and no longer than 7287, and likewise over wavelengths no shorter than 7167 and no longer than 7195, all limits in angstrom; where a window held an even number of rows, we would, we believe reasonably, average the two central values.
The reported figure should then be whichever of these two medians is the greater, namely 1.19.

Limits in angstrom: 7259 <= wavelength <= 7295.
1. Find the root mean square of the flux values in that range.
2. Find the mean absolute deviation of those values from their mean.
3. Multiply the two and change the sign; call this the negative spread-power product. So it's -0.30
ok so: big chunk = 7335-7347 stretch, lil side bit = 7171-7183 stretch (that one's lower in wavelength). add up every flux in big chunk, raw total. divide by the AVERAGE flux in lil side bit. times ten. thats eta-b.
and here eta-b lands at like 30.1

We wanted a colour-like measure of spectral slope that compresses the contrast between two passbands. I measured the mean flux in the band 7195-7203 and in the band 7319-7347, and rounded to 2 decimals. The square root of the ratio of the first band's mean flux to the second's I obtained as 1.02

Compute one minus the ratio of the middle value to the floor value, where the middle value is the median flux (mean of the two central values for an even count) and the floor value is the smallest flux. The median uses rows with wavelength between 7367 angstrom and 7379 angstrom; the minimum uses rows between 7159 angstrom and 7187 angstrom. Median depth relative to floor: -0.02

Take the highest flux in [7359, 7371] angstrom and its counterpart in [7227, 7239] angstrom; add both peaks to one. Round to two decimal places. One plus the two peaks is 8.00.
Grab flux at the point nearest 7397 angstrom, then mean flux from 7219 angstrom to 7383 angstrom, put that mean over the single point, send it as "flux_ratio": 1.02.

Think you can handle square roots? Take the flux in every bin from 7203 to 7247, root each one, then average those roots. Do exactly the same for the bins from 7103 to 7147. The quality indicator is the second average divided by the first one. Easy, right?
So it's 0.98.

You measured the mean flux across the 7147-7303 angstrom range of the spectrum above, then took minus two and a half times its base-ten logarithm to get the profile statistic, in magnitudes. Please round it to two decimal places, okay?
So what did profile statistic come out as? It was -1.32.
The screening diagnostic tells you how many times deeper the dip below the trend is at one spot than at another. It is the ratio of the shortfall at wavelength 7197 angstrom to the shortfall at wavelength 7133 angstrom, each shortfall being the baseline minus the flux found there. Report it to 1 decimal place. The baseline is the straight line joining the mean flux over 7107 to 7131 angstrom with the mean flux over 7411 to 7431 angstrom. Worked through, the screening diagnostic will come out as -1.0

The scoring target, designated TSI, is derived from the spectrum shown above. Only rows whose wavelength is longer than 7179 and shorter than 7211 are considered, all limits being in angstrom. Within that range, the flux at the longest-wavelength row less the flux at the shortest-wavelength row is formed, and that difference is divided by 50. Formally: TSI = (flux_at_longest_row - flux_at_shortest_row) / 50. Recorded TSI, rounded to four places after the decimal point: 0.0038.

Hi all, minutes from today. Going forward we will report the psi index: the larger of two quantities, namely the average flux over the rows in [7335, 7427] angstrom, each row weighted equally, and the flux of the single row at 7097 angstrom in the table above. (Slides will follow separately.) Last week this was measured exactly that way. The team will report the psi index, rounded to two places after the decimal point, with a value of 3.25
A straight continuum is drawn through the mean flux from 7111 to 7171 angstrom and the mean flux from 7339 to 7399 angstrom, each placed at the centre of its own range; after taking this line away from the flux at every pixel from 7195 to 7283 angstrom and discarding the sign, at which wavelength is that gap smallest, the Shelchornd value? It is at 7213 angstrom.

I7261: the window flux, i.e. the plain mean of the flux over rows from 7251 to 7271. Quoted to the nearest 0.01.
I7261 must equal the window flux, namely 3.45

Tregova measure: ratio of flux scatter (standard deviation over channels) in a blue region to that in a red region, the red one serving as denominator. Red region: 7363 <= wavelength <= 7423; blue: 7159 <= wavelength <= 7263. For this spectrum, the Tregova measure 1.0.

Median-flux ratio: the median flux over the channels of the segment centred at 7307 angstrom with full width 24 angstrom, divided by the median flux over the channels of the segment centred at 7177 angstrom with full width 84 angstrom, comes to 0.98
